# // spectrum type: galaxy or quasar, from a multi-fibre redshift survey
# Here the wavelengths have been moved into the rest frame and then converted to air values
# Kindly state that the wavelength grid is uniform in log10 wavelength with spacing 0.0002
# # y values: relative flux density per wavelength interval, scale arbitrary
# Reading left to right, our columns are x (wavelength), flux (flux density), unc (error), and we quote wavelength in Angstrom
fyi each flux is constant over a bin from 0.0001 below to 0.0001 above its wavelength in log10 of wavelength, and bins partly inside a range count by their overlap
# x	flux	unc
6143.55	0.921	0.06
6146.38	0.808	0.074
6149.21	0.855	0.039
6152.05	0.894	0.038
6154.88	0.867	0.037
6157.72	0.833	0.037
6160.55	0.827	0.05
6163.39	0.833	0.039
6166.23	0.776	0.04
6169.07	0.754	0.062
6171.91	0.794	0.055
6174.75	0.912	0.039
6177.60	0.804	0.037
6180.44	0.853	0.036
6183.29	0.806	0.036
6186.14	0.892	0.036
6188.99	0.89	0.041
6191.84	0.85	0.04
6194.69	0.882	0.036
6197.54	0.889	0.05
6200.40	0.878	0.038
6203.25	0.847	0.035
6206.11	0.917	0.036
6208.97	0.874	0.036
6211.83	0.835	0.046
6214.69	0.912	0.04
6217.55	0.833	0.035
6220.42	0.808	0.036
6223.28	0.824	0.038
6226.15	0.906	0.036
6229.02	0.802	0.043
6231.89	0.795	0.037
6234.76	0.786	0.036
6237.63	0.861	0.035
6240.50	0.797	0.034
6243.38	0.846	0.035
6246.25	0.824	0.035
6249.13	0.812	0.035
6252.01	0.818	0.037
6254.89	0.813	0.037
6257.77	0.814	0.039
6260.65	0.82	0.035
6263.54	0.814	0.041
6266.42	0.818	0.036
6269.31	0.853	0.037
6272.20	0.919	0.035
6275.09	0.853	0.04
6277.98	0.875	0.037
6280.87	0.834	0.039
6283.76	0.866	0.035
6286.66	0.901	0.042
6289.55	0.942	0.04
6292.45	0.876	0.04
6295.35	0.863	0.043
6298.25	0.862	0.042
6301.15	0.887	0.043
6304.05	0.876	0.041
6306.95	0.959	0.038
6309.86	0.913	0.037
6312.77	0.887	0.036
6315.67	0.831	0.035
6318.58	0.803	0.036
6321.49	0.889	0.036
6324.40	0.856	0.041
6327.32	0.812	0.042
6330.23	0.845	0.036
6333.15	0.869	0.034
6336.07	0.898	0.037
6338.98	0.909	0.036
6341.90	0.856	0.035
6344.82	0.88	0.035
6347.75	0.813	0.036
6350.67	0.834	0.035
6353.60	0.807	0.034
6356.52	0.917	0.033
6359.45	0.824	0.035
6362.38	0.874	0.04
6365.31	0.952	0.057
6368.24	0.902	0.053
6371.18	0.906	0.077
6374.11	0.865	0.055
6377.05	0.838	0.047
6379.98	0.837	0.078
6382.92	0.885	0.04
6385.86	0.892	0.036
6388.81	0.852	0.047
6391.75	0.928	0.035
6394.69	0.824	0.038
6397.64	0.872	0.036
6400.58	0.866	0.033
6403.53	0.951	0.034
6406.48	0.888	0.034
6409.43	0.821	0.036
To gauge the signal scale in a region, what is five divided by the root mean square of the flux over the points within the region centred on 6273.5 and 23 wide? 5.85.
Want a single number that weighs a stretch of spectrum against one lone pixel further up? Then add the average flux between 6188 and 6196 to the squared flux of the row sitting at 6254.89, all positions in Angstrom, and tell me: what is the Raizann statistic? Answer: 1.53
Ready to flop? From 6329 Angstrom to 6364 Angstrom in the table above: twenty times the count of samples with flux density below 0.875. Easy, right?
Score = 160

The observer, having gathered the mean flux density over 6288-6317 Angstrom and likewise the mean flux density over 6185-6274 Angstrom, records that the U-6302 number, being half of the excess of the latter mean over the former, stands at -0.022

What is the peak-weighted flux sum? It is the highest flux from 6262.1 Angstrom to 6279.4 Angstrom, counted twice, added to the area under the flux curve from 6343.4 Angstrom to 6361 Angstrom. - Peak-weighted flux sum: 16.7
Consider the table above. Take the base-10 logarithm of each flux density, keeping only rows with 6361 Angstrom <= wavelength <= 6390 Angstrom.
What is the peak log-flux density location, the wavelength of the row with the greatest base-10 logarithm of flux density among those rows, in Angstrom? 6365.31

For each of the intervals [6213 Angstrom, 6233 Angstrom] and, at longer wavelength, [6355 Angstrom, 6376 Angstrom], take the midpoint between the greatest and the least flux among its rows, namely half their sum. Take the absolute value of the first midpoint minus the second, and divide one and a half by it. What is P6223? 43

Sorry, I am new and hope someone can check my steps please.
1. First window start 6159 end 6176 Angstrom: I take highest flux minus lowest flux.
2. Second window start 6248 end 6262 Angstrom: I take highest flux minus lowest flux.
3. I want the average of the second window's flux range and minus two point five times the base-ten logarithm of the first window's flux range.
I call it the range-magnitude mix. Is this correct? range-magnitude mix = 1.0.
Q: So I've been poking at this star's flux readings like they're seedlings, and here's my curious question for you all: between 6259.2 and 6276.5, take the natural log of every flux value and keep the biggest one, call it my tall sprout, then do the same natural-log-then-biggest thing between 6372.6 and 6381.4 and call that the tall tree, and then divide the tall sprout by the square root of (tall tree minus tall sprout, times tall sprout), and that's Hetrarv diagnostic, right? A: -1.2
